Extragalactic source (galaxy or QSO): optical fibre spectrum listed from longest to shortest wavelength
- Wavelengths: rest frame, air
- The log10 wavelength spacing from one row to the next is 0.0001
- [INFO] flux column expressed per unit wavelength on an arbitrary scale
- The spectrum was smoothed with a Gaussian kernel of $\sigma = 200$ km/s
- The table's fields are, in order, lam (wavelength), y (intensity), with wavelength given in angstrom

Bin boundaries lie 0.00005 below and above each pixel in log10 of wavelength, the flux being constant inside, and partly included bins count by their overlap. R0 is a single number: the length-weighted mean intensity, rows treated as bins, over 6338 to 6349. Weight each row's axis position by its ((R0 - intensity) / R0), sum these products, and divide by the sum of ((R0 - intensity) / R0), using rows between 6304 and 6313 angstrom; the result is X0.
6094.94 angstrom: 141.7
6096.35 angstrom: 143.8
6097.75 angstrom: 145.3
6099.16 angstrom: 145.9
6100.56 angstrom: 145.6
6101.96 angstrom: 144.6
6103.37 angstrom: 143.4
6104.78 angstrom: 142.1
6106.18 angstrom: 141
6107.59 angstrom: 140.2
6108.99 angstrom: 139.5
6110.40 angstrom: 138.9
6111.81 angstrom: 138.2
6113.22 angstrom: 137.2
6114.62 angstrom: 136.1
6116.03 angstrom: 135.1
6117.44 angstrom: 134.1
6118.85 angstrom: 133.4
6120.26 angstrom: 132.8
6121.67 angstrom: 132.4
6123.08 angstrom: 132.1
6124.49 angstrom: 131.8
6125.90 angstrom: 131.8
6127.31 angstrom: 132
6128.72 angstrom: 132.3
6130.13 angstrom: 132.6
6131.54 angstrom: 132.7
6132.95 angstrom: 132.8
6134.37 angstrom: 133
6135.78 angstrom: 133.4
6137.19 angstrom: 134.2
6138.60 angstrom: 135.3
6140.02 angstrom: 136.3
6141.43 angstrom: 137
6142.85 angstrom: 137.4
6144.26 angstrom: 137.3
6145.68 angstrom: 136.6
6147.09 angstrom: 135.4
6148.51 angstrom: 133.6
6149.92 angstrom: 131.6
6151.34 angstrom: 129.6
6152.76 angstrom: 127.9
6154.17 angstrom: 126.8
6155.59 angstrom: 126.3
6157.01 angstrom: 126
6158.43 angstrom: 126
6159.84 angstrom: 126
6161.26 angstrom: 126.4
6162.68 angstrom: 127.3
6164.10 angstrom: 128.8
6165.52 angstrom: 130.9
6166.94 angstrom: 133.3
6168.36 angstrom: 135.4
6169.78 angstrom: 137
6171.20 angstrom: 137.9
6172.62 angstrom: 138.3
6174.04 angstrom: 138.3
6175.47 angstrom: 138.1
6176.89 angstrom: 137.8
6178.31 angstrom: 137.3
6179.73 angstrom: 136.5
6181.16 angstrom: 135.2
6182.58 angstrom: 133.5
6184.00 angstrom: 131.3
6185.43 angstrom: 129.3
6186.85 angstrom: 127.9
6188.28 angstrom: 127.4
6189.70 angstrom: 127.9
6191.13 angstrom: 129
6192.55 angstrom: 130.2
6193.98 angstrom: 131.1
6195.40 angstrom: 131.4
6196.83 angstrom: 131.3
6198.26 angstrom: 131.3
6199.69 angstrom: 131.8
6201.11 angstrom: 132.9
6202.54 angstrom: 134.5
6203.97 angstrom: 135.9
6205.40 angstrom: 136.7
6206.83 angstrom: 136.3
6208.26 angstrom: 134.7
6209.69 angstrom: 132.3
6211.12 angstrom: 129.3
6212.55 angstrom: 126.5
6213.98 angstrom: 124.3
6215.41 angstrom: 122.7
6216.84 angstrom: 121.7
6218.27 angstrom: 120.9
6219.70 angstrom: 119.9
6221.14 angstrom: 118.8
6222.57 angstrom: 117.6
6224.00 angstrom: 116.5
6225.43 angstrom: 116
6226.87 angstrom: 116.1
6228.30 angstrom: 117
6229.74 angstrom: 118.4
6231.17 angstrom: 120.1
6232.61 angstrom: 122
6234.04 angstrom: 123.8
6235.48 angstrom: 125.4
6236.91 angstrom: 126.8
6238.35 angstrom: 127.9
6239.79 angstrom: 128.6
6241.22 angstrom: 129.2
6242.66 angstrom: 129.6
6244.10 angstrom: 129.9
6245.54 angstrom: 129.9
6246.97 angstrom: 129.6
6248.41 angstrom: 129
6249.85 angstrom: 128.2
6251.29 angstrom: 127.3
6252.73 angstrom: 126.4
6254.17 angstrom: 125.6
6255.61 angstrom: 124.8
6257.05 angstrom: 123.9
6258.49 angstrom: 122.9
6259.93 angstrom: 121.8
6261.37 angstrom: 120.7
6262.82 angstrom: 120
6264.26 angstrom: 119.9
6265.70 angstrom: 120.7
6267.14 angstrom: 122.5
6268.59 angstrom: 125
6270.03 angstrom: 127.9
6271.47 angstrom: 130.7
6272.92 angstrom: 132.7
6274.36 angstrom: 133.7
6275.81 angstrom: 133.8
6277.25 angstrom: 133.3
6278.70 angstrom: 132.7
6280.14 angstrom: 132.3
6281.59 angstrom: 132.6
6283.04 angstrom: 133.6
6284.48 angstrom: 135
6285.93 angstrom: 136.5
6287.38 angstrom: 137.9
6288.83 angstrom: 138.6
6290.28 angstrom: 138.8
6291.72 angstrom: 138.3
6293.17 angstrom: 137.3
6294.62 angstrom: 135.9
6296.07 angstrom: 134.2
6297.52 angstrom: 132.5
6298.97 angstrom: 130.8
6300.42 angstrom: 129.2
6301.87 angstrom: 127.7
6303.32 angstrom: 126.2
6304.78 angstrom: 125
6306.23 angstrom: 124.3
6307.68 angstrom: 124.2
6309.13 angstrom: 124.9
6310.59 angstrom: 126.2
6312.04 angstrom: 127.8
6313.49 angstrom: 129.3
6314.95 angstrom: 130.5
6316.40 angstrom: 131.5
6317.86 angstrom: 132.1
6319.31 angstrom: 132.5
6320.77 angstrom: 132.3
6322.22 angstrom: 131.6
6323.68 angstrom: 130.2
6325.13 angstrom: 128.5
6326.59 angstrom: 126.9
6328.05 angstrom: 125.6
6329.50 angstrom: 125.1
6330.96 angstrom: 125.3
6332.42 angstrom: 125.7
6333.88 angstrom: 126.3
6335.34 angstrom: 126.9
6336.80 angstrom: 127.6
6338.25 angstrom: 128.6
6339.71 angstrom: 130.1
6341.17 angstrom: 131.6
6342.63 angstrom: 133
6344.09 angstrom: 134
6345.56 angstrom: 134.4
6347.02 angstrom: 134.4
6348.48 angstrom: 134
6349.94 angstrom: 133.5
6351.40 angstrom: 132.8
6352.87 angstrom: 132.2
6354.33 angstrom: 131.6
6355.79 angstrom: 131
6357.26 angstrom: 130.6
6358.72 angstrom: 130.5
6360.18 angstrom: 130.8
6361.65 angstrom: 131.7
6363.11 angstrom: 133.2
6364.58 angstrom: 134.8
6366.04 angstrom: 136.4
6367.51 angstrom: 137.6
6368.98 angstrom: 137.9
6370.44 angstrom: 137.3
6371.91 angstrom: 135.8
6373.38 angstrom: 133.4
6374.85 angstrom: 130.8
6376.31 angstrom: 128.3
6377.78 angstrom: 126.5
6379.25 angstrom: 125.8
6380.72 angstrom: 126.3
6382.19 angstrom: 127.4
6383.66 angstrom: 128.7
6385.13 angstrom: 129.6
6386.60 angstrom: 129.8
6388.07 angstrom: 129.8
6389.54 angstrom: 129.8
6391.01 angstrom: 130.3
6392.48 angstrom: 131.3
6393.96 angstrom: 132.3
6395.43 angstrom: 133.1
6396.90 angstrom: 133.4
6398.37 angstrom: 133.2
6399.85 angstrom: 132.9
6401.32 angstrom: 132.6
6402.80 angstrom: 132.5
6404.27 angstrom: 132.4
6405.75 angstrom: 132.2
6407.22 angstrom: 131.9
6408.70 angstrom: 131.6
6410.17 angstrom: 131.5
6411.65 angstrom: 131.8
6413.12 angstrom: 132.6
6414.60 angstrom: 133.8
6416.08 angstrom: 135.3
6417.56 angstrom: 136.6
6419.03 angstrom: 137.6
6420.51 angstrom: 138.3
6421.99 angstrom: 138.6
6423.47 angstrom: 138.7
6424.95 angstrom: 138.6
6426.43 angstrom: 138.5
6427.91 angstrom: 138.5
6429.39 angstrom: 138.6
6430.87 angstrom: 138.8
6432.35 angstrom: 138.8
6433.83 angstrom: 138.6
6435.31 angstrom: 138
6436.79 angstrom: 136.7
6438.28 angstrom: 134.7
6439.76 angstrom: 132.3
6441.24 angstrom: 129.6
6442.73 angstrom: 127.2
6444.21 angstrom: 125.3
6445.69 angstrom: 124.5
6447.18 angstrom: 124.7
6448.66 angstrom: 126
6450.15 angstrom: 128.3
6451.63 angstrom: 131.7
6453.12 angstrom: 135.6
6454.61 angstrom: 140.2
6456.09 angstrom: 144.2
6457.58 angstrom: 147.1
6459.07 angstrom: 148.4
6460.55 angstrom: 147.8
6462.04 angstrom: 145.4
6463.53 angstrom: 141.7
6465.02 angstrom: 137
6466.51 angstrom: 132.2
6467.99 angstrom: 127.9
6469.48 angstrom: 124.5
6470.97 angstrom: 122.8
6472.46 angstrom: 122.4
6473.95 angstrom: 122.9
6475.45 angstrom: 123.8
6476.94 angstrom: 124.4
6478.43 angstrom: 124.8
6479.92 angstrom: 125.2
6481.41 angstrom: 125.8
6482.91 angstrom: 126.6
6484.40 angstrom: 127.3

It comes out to 6308.1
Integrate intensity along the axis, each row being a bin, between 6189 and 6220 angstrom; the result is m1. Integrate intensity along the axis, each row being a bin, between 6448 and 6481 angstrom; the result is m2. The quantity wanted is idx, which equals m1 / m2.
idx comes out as 0.92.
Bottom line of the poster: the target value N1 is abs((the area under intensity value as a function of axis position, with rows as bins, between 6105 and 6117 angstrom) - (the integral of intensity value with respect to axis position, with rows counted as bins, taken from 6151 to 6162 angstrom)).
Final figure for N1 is 266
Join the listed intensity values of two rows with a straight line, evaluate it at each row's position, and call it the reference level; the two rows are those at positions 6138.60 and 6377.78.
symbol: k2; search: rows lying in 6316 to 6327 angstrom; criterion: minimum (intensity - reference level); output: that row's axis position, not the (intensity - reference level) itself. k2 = 6326.59 angstrom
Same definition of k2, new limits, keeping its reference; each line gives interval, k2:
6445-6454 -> 6445.69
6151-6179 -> 6157.01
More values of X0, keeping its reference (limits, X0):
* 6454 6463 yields 6458.7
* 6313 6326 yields 6319.7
